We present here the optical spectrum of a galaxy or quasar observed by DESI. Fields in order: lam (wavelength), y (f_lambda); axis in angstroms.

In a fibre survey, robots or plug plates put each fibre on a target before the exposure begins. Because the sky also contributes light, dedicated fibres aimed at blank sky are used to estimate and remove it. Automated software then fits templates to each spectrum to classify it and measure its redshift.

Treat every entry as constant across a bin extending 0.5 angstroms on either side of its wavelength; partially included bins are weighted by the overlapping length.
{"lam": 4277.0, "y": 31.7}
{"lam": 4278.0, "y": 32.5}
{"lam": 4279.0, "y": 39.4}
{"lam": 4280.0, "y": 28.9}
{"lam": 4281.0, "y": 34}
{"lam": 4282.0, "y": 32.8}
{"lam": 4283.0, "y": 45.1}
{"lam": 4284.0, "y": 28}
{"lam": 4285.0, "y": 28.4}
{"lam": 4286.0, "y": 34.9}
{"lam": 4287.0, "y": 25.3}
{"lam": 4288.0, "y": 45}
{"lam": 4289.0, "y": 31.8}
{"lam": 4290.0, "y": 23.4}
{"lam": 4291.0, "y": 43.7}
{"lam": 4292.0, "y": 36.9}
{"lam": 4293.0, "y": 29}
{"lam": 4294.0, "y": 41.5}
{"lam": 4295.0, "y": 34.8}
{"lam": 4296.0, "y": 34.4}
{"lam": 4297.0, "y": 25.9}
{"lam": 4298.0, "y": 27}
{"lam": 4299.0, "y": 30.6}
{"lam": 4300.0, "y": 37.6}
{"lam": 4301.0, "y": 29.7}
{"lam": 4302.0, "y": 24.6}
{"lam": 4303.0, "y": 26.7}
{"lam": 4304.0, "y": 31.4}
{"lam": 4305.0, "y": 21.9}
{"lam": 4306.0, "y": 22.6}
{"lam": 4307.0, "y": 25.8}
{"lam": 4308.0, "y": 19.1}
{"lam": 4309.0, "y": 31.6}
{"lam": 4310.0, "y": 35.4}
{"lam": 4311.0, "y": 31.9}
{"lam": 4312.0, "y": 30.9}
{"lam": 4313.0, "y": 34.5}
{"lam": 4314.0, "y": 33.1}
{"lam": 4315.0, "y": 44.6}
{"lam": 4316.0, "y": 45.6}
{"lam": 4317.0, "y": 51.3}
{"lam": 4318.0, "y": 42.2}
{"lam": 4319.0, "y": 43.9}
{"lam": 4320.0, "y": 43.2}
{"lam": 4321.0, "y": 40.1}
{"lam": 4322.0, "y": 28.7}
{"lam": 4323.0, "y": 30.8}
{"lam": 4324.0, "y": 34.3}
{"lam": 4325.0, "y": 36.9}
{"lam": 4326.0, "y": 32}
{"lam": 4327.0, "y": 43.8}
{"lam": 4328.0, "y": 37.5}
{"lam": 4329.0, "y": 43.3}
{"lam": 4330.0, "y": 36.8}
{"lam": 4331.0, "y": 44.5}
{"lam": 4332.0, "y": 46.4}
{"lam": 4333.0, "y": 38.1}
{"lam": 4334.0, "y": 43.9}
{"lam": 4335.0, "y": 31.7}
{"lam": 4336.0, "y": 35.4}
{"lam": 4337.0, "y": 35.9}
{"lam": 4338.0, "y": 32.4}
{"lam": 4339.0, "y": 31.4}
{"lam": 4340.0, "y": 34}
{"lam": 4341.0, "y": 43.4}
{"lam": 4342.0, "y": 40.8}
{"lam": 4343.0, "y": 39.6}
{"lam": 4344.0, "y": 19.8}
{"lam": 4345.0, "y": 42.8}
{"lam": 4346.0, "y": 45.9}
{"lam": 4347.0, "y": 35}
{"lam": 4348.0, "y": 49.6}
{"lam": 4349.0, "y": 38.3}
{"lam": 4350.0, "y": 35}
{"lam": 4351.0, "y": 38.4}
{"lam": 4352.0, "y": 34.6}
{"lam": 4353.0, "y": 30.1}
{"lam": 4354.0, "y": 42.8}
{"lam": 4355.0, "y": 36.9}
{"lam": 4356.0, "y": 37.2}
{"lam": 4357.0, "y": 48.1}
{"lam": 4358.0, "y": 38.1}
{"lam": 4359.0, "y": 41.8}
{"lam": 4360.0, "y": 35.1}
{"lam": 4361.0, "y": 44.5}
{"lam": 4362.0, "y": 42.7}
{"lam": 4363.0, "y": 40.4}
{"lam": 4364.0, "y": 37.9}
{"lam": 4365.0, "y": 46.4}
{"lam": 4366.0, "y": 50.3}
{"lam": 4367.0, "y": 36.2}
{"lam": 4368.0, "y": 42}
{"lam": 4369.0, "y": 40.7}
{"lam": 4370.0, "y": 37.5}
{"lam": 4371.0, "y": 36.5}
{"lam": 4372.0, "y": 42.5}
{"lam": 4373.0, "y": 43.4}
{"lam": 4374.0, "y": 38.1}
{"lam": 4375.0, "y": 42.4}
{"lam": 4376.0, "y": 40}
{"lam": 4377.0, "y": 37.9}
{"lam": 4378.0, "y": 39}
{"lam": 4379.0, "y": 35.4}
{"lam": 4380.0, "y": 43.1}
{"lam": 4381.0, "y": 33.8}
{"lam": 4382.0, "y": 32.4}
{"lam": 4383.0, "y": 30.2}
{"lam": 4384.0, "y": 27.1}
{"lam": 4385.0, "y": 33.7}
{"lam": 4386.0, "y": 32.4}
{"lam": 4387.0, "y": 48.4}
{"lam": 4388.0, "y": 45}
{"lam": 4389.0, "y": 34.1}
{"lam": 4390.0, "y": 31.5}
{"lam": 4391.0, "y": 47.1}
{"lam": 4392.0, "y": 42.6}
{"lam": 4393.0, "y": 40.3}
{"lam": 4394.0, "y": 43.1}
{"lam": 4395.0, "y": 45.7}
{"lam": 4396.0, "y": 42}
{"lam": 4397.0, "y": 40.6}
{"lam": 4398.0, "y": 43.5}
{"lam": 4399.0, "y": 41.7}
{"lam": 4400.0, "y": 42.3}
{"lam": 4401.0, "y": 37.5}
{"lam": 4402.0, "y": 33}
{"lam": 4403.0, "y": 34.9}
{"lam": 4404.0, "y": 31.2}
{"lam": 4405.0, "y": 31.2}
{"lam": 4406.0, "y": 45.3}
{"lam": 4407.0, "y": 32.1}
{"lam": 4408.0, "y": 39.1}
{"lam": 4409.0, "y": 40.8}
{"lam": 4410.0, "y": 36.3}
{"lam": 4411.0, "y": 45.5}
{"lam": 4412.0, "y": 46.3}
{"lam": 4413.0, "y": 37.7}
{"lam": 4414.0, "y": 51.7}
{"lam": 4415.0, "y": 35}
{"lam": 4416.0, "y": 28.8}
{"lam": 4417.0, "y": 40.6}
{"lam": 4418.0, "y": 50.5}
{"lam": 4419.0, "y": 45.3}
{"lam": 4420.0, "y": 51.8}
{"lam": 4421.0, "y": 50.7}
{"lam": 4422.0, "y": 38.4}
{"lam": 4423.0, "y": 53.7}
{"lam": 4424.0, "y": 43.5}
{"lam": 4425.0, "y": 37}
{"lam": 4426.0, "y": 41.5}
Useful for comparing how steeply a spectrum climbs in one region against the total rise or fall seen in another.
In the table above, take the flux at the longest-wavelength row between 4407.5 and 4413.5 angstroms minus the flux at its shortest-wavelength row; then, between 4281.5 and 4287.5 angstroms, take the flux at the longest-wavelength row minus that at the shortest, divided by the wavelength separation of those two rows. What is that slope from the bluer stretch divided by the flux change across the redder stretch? 1.1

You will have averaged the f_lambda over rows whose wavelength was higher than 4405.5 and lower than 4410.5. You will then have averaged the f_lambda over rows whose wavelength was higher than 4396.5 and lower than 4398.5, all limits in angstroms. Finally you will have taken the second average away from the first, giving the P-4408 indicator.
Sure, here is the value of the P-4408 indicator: -3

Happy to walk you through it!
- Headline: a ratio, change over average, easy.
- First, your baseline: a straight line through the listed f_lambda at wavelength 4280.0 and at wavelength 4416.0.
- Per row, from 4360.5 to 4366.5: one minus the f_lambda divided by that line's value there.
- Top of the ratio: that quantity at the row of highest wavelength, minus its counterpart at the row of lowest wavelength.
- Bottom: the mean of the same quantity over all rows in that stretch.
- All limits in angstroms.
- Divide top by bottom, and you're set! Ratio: 0.39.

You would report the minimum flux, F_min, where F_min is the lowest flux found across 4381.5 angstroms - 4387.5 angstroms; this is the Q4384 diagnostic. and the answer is 27.1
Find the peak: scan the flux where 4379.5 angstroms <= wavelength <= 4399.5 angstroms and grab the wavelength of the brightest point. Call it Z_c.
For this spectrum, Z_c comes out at 4387.0 angstroms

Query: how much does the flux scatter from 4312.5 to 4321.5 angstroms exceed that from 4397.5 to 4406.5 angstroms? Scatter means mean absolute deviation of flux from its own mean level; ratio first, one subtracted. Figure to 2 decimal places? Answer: -0.14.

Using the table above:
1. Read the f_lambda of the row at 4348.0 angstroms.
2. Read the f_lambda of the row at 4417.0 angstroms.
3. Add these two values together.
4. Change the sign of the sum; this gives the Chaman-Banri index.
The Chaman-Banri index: -90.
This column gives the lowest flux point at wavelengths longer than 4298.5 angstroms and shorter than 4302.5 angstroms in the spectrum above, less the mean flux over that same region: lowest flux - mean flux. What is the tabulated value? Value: -6.0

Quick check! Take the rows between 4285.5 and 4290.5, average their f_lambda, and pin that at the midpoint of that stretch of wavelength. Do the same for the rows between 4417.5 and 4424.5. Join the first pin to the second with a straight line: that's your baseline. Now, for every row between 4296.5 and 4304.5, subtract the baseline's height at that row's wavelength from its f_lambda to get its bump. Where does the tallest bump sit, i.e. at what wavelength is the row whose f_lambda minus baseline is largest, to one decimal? 4300.0 angstroms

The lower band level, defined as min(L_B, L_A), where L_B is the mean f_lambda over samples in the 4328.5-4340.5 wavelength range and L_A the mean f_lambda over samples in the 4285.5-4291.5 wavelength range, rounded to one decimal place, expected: 34.0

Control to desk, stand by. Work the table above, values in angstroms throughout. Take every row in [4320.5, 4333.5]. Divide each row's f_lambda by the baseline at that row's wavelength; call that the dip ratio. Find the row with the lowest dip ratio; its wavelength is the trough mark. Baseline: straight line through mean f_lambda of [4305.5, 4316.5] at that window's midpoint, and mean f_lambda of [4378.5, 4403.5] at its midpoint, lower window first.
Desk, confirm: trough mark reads 4322.0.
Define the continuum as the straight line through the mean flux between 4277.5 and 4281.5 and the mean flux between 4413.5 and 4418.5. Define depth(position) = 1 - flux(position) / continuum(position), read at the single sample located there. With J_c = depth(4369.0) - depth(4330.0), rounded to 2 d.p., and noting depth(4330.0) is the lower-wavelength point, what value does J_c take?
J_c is -0.04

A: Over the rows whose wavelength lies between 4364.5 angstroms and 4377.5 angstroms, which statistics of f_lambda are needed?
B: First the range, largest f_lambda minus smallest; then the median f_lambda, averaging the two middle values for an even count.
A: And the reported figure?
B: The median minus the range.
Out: 27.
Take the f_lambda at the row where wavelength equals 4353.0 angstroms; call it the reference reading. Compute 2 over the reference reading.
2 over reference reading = 0.066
